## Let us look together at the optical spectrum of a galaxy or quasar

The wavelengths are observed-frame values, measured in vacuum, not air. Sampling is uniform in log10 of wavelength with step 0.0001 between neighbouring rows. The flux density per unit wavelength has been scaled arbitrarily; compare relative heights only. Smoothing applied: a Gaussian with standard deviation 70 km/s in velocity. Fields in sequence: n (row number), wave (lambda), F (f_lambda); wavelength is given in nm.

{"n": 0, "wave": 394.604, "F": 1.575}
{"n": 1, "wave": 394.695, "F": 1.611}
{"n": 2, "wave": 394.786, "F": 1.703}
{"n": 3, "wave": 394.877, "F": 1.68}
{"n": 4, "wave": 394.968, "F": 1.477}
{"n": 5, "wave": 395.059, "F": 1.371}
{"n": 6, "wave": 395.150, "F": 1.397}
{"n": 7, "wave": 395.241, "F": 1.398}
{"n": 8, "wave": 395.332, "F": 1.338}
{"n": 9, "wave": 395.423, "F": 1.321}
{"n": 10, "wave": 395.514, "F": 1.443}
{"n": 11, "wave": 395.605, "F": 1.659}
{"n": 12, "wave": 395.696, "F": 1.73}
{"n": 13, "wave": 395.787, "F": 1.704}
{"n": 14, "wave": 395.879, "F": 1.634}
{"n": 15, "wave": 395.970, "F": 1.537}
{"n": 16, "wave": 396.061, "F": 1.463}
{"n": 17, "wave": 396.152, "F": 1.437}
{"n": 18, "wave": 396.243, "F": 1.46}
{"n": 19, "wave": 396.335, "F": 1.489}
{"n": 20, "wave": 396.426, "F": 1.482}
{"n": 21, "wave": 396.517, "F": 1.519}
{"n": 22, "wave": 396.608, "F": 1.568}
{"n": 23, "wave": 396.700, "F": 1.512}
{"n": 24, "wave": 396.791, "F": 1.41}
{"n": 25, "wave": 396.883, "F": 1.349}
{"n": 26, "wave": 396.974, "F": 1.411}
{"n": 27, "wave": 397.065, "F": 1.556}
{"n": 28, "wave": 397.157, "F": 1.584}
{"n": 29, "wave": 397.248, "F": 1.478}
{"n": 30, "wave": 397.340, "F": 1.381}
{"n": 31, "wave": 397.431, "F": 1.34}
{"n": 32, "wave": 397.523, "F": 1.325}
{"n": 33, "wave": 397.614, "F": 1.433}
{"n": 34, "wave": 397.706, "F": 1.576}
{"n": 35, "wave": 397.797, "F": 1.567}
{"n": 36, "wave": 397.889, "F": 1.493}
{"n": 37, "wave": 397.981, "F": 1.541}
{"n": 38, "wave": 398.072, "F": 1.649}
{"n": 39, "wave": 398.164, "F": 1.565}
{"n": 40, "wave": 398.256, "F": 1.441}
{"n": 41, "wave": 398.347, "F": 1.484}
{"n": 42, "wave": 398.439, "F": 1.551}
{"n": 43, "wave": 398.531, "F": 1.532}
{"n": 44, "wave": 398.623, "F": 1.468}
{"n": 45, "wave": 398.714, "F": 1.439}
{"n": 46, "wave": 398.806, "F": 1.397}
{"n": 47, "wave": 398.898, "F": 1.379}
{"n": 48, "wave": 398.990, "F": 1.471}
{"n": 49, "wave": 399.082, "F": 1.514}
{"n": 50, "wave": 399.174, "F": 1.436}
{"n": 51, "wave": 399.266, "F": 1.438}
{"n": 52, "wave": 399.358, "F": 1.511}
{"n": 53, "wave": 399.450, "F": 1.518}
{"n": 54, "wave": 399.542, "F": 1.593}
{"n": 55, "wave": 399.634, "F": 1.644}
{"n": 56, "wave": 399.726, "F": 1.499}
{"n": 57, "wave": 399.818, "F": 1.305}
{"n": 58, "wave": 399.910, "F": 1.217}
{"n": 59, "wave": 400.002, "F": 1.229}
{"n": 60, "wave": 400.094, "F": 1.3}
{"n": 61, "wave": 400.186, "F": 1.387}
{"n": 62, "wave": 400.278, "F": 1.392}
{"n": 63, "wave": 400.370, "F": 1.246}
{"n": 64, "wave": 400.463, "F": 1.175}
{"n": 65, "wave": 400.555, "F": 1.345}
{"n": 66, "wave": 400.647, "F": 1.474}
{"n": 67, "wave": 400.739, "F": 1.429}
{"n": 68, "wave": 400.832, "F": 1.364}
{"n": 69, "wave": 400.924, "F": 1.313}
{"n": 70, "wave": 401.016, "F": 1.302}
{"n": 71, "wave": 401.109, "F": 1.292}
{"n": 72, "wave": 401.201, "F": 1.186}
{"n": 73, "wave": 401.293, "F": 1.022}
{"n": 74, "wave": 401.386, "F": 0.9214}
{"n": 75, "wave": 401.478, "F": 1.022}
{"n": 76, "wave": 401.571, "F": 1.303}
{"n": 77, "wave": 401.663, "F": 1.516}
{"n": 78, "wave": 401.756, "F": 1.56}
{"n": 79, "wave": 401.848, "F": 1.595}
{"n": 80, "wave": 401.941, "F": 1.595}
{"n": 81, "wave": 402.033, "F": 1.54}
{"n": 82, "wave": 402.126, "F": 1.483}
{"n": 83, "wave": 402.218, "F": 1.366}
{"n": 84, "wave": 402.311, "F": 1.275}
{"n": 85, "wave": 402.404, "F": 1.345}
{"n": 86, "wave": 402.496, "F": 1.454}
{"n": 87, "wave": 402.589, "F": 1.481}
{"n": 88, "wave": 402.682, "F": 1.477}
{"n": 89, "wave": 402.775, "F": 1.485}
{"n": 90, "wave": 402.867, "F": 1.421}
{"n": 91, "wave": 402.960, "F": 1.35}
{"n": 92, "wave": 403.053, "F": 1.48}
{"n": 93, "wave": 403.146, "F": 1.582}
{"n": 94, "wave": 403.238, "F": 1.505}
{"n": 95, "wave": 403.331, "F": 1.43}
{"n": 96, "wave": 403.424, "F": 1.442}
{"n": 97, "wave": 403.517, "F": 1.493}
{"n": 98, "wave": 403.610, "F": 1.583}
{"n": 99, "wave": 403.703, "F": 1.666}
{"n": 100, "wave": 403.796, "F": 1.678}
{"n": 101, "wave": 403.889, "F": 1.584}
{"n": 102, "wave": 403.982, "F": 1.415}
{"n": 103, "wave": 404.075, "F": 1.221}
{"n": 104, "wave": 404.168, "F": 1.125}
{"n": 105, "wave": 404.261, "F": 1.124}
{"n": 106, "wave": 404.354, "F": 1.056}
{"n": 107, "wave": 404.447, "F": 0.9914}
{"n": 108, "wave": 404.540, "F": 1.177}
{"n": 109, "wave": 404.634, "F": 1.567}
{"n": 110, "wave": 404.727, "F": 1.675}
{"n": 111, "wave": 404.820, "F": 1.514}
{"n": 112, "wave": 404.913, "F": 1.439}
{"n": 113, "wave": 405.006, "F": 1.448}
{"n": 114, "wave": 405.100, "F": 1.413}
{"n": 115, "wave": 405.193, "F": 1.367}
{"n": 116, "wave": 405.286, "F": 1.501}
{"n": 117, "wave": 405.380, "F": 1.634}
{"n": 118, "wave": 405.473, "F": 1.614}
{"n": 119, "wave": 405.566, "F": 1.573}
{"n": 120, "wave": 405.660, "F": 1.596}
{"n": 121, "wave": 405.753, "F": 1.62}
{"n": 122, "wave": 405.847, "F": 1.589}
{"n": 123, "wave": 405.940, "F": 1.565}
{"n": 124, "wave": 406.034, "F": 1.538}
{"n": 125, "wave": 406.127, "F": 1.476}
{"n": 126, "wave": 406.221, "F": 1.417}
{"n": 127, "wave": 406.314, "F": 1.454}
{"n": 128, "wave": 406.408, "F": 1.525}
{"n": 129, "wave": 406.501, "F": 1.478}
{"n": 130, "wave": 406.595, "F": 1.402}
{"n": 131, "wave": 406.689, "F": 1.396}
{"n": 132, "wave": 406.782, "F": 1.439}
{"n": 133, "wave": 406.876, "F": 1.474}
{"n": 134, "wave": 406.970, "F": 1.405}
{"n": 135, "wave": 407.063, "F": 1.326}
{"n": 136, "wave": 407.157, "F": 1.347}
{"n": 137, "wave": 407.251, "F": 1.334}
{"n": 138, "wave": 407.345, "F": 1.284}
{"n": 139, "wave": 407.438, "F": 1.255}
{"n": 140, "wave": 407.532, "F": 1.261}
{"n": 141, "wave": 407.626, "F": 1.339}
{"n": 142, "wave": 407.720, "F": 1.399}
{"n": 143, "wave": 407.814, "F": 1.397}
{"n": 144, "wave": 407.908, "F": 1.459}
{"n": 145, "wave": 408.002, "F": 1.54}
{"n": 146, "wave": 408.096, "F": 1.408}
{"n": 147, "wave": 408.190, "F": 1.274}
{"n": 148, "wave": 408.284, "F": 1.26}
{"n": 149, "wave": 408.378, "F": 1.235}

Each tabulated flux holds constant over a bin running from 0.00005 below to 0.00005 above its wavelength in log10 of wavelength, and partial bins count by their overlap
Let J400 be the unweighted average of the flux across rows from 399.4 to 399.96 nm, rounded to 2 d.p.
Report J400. 1.46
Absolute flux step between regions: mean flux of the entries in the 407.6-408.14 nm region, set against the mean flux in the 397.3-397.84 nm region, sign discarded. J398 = 0.01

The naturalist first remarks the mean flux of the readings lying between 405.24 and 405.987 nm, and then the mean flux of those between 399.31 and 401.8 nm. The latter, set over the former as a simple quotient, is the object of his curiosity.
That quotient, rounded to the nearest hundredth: 0.84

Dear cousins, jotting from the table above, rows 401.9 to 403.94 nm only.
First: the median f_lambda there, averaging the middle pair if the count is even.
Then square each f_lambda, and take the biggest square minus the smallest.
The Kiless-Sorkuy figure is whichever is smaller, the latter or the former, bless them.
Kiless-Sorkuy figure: 1.19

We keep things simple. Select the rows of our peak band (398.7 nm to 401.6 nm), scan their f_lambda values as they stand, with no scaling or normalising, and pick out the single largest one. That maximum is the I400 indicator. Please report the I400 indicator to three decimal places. 1.644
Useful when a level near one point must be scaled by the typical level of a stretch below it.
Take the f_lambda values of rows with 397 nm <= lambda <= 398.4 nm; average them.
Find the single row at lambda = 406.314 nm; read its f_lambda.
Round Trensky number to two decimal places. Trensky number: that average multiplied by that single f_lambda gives 2.17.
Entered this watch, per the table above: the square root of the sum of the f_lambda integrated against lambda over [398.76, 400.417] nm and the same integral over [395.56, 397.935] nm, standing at 2.43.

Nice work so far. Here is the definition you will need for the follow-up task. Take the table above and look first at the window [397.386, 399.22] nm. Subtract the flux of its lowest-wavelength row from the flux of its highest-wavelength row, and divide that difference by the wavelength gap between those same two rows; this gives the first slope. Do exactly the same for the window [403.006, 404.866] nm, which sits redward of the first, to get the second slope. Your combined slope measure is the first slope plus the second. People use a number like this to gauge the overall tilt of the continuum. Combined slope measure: 0.07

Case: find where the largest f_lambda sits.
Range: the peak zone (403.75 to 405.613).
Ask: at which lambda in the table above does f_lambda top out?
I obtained 403.796 nm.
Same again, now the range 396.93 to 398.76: 398.072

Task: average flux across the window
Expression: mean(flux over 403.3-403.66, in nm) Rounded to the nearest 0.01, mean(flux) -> 1.49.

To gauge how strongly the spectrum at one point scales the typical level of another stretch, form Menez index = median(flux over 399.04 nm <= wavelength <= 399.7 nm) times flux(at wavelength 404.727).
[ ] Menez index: 2.54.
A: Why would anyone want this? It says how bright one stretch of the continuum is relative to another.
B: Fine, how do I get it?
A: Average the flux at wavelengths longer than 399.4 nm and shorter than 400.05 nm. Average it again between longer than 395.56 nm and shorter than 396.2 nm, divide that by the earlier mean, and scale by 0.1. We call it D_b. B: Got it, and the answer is 0.112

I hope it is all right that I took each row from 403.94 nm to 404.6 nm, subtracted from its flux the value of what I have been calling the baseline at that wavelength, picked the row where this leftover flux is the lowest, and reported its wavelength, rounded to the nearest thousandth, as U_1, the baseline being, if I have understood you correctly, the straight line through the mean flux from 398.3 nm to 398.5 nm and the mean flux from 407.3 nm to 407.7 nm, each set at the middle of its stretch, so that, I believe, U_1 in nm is 404.447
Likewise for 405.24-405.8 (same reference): 405.286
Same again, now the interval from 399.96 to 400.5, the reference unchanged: 400.463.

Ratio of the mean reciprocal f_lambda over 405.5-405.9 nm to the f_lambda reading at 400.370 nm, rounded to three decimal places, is 0.503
